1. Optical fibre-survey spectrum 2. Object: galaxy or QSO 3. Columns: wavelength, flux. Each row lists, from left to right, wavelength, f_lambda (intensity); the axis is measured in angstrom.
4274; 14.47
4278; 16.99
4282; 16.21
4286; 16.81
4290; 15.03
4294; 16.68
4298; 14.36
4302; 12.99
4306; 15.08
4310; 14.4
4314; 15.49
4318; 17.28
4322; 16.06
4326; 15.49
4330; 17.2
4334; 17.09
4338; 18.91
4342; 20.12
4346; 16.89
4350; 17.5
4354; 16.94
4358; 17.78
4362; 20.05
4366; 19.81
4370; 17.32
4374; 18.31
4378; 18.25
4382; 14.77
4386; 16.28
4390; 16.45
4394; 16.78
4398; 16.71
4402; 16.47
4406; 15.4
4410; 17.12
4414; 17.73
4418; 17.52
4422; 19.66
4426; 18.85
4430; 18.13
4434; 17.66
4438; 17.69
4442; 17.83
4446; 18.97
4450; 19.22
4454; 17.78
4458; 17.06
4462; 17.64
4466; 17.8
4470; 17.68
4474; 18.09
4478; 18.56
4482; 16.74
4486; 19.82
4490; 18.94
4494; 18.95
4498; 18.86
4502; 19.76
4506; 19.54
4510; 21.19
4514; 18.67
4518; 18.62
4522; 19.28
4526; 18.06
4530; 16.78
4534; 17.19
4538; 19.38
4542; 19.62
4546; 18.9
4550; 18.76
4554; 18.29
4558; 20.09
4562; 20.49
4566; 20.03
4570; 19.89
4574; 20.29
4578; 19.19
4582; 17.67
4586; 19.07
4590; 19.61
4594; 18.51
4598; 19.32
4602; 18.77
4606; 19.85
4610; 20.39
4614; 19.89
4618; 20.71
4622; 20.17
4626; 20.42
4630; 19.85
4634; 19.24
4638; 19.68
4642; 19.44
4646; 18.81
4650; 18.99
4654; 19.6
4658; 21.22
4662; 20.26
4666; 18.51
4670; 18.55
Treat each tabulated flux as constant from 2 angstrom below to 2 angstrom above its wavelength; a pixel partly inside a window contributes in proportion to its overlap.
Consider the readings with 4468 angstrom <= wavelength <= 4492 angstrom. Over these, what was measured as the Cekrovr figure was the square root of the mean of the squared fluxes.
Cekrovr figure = 18.3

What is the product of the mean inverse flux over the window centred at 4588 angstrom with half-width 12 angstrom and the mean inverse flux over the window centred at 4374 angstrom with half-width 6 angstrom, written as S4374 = 0.0030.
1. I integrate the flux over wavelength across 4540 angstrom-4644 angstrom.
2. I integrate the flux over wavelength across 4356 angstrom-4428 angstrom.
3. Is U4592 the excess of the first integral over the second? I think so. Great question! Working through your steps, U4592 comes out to 772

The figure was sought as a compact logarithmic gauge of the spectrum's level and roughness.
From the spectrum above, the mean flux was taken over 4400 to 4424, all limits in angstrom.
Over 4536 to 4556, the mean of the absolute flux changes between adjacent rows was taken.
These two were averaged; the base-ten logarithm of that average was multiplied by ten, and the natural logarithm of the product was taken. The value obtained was 2.25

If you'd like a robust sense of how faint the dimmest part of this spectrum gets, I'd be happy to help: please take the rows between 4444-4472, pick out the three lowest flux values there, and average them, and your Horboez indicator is 17.5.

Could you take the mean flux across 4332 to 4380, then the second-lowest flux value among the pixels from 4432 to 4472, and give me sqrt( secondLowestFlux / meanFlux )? 0.98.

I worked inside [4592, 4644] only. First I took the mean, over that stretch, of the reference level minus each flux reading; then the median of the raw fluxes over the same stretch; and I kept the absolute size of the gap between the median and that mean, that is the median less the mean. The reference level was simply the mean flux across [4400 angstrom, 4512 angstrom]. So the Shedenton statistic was 21.3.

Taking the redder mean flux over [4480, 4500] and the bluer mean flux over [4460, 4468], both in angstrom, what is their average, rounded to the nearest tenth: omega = 18.2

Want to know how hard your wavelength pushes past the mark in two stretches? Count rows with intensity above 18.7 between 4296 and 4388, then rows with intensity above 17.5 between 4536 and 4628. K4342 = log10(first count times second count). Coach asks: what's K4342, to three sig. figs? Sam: 1.96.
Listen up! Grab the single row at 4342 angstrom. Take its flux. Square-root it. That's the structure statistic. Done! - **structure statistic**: 4.49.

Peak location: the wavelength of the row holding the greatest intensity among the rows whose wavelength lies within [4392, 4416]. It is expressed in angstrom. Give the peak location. 4414 angstrom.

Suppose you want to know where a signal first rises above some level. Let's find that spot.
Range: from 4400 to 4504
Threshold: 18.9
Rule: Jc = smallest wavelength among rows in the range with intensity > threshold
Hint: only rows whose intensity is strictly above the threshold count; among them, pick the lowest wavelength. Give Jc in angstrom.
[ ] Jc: 4422 angstrom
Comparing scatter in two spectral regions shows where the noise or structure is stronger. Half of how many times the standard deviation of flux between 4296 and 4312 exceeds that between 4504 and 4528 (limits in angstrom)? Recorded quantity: 0.4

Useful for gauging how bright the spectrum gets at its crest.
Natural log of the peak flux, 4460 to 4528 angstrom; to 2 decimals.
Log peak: 3.05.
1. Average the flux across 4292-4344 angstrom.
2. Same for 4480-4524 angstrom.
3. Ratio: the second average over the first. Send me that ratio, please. 1.18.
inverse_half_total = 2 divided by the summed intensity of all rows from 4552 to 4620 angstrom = 0.0060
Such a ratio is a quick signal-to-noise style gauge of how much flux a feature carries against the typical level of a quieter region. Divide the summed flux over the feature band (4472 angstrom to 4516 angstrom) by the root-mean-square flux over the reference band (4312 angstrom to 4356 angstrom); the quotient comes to 12.1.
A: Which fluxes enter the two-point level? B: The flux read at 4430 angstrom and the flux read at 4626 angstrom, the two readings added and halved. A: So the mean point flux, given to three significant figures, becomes 19.3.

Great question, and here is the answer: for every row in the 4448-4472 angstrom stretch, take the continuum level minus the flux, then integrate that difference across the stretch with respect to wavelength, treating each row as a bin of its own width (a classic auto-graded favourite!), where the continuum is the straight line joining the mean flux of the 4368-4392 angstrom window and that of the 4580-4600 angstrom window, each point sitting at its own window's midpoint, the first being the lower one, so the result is -5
